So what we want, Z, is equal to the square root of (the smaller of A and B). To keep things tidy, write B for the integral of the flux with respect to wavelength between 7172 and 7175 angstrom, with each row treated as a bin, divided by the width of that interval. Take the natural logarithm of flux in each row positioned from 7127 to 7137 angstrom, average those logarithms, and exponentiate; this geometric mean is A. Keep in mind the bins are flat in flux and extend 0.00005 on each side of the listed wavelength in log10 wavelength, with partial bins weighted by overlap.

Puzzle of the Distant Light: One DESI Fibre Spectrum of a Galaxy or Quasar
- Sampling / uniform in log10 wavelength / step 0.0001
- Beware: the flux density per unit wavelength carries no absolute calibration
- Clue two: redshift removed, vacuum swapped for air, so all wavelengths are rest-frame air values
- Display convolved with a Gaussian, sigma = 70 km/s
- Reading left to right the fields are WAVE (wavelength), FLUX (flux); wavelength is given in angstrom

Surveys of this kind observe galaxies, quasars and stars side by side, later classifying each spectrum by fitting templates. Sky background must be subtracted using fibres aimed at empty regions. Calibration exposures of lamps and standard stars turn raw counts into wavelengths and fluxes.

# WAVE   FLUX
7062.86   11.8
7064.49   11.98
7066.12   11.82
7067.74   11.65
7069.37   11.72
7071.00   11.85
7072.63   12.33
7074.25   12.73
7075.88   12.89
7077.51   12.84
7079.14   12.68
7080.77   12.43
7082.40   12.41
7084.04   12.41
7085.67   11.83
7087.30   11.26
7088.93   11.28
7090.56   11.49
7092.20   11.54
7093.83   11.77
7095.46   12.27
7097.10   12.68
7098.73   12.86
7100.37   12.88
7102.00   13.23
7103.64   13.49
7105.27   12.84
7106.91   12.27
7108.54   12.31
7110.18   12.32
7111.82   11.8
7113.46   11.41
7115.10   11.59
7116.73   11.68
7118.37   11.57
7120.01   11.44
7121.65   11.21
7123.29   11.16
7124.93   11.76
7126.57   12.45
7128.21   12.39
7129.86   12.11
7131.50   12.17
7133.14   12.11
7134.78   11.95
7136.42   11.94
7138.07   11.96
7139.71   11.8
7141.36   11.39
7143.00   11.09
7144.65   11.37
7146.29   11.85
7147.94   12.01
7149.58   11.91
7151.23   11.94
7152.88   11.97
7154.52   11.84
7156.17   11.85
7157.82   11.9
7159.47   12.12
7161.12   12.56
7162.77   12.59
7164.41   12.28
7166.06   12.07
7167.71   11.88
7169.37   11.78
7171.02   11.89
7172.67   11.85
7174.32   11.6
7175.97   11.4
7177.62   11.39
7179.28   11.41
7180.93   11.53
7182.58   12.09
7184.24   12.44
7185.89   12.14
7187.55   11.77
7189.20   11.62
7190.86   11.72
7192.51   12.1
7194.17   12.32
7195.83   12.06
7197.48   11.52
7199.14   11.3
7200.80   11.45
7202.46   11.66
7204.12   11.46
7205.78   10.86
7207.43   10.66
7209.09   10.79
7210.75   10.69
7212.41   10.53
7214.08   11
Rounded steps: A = 12.11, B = 11.7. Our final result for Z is 3.43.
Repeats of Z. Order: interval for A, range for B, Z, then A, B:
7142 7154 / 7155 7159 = 3.42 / 11.73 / 11.9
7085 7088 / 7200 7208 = 3.35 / 11.54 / 11.2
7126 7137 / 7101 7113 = 3.49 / 12.16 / 12.6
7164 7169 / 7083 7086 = 3.47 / 12.08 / 12.2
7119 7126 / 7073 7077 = 3.37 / 11.39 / 12.8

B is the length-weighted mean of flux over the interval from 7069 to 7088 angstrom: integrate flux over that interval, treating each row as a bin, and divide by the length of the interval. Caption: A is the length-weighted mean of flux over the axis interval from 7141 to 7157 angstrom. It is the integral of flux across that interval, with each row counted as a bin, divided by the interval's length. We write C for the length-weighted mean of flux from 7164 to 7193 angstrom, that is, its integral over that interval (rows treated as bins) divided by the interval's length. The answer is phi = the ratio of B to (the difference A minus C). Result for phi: -140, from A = 11.7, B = 12.3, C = 11.8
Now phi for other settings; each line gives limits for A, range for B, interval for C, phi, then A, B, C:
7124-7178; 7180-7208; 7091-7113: -22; 11.9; 11.7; 12.4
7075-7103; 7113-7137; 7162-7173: 52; 12.3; 11.8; 12.1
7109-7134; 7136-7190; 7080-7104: -29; 11.8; 11.9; 12.2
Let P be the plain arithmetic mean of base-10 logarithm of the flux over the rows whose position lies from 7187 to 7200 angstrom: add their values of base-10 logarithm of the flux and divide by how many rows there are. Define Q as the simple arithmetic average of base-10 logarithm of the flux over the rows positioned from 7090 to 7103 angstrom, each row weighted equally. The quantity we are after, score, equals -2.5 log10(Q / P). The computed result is -0.019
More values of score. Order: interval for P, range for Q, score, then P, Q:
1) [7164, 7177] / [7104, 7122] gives 0.000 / 1.07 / 1.07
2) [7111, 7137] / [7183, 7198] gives -0.006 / 1.07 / 1.08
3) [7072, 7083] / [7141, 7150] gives 0.037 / 1.10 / 1.06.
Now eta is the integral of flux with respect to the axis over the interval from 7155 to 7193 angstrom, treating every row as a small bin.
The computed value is 453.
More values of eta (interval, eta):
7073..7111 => 470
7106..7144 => 449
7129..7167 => 454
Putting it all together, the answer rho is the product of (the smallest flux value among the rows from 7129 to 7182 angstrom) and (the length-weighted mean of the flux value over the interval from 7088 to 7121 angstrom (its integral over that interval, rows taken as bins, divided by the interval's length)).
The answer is 135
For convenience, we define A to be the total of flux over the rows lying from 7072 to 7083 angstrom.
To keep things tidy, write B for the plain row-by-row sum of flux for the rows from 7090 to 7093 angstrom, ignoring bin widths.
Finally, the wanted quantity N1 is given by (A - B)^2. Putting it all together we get 4261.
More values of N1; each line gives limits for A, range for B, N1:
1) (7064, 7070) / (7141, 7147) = 2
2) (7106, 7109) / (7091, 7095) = 2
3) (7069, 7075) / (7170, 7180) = 437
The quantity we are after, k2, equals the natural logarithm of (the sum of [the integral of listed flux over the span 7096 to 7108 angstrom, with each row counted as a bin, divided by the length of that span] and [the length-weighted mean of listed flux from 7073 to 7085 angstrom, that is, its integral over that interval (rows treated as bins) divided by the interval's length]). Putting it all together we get 3.24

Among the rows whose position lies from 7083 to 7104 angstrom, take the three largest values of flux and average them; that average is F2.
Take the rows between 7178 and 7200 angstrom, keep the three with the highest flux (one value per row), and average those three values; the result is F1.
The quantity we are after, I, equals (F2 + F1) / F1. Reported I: 2.07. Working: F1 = 12.3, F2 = 13.2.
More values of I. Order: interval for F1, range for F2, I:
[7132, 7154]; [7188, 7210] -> 2.01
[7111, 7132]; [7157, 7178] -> 2.01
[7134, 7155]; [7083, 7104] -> 2.10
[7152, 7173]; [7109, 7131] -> 1.99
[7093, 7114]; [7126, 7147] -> 1.93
